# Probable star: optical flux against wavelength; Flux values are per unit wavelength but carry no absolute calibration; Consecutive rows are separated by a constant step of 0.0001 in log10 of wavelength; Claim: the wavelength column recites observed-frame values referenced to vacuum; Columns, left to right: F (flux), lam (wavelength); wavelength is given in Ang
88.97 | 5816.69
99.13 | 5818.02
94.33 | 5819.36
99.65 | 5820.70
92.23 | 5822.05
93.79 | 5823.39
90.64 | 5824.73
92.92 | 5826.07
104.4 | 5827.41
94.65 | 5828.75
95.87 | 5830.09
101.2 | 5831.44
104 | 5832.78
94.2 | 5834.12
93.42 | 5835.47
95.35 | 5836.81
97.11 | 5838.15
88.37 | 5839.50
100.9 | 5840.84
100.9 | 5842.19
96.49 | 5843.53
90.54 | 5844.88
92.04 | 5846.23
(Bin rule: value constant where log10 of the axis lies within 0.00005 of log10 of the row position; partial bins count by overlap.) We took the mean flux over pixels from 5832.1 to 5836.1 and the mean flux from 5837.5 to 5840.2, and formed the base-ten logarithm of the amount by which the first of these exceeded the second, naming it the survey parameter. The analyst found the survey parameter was 0.65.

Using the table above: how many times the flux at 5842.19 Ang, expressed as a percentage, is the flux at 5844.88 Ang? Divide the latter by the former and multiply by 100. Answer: 90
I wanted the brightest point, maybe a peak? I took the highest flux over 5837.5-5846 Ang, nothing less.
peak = 100.9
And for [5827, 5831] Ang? 104.4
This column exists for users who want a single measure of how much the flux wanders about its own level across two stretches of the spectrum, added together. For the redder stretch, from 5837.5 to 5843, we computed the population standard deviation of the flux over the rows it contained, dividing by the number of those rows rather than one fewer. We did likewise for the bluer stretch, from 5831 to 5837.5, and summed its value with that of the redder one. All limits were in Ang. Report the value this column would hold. 9.3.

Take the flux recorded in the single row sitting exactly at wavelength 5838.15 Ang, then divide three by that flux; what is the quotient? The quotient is 0.0309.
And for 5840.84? 0.0297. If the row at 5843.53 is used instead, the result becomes 0.0311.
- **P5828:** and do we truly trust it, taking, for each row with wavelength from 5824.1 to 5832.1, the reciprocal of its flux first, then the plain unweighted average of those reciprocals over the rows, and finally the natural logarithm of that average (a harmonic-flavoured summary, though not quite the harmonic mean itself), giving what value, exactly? -4.57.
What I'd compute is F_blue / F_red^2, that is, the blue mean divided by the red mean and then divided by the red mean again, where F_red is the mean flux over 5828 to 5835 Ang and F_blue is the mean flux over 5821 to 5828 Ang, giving 0.0099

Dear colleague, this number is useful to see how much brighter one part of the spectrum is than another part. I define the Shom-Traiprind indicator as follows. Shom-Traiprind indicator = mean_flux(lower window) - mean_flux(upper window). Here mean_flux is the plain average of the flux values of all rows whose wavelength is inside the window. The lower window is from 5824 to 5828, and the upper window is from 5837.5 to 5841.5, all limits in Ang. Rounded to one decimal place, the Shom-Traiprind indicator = 0.5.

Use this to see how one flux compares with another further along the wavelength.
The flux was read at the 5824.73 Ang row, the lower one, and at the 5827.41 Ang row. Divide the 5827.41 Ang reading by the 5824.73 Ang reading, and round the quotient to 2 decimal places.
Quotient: 1.15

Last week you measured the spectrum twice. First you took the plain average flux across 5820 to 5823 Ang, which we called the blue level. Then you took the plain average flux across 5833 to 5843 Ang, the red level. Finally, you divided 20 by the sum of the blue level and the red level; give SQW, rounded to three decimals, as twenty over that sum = 0.104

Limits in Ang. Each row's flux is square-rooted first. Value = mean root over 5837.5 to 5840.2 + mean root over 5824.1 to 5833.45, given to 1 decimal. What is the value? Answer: 19.5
